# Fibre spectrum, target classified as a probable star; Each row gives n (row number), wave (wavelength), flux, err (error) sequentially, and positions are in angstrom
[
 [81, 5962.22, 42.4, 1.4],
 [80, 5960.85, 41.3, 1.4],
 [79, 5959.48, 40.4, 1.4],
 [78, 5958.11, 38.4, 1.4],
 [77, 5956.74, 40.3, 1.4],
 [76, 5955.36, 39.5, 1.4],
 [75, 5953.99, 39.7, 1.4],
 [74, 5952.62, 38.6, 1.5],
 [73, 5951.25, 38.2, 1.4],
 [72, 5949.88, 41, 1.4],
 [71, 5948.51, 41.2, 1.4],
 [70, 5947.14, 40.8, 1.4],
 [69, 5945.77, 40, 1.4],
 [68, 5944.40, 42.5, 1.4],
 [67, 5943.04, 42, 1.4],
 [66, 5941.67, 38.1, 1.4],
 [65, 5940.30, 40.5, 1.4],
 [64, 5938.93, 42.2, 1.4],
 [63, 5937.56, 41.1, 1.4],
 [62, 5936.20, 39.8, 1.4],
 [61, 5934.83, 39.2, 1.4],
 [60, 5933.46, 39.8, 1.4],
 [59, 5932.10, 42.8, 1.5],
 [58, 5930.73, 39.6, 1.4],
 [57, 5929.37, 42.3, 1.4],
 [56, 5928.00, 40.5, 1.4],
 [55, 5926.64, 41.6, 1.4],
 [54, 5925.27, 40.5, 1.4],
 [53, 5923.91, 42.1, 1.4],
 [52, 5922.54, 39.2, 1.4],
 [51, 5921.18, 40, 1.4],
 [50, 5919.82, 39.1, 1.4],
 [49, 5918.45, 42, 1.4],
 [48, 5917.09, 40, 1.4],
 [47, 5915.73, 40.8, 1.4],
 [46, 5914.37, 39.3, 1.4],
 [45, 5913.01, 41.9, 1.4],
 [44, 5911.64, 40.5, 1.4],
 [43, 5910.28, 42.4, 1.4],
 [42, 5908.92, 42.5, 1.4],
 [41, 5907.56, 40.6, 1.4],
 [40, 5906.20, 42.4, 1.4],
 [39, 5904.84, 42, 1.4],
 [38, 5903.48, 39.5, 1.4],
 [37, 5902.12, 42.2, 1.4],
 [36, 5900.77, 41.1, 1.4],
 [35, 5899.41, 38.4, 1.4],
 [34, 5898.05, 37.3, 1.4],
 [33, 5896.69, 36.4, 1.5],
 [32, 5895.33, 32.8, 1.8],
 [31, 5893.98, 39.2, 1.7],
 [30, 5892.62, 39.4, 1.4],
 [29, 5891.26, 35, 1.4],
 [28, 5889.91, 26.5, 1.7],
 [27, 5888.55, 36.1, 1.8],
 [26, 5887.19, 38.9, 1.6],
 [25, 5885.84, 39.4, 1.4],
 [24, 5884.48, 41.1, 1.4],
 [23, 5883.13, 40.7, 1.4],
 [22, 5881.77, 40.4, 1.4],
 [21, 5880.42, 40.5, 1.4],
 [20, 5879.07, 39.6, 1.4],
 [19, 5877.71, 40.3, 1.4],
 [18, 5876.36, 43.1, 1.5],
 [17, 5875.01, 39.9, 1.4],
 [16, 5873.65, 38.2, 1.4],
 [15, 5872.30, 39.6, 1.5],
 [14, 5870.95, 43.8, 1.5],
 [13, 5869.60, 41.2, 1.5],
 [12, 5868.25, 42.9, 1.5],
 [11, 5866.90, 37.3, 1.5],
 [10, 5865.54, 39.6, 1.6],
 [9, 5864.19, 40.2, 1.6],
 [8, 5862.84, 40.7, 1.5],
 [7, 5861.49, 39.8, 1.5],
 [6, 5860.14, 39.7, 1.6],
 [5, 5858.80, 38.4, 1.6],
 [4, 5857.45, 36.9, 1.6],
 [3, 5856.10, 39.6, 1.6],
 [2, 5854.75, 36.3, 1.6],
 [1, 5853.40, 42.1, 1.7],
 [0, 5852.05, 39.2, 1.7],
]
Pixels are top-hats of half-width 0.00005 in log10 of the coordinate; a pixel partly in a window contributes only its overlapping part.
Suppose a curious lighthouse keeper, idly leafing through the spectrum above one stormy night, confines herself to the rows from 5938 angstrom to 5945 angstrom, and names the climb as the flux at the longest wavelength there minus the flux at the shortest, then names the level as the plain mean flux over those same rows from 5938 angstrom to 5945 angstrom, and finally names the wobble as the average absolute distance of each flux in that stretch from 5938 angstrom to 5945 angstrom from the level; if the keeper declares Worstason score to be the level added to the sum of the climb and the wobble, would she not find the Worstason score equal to 42.8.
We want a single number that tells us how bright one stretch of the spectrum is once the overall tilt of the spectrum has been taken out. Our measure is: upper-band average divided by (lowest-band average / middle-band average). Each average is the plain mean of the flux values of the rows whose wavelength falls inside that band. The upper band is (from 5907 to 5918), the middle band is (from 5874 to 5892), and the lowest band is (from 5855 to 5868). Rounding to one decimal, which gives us 40.4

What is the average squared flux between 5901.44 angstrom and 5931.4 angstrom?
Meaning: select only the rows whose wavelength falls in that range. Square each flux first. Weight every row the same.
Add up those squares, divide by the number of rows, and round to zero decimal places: 1679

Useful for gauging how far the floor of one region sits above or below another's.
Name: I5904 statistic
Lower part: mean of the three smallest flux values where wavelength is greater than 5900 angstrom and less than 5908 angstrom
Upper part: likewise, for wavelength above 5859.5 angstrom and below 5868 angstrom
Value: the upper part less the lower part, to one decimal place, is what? -1.5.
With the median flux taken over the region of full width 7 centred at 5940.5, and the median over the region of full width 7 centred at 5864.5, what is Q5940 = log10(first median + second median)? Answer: 1.91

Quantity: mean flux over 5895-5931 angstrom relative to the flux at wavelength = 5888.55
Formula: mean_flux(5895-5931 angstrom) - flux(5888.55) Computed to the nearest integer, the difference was 4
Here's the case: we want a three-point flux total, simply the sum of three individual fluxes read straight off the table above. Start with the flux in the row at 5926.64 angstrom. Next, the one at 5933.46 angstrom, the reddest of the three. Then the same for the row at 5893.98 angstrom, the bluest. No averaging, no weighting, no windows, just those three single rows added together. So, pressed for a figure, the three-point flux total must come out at 121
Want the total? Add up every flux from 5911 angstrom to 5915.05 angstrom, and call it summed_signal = 122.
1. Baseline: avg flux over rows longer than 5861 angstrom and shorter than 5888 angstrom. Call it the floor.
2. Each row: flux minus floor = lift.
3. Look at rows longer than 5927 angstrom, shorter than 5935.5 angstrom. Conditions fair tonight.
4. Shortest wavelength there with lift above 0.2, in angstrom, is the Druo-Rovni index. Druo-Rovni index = 5929.37 angstrom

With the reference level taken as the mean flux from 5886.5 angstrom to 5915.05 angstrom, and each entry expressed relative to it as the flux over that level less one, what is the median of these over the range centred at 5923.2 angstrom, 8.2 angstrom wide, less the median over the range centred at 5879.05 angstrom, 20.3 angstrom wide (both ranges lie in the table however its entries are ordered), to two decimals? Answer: 0.00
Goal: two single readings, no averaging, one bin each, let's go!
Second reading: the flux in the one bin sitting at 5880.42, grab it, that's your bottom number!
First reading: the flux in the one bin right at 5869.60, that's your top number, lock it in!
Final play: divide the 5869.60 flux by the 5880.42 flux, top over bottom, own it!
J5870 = 1.02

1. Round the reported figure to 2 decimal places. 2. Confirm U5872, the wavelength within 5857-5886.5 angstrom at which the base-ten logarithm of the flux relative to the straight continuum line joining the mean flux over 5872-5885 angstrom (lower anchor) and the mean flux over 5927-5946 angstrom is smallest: 5857.45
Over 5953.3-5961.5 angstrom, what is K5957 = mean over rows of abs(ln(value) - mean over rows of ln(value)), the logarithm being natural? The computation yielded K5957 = 0.018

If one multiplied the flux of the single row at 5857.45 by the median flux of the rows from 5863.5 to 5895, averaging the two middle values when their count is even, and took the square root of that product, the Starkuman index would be 38.2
